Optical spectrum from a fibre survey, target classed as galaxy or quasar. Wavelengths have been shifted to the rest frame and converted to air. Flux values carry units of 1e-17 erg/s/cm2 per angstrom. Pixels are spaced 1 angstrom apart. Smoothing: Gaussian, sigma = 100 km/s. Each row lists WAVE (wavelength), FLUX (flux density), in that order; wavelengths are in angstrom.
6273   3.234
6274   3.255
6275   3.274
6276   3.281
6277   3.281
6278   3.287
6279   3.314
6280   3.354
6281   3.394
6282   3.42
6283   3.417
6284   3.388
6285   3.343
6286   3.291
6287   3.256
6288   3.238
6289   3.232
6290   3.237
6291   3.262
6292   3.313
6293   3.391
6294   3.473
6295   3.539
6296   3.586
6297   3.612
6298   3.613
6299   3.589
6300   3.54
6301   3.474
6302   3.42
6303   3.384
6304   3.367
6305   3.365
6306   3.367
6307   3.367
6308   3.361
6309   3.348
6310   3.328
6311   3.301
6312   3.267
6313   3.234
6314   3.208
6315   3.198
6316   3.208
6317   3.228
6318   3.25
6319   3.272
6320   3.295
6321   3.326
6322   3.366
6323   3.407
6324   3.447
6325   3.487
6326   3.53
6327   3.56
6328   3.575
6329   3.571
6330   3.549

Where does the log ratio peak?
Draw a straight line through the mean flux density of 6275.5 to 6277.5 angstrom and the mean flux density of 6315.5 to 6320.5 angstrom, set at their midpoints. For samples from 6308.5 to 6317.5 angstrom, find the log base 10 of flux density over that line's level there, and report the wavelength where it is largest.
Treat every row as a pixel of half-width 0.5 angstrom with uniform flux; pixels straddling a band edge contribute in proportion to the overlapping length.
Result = 6309 angstrom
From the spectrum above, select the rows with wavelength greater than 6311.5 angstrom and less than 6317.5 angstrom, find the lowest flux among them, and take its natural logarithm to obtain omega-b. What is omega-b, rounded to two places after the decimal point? 1.16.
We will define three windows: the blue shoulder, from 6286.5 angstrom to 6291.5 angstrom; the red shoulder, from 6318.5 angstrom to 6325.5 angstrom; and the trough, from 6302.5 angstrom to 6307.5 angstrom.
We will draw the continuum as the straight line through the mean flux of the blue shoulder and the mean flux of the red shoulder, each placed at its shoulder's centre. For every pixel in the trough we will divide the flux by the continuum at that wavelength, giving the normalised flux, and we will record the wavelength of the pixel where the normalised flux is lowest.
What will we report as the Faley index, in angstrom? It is 6307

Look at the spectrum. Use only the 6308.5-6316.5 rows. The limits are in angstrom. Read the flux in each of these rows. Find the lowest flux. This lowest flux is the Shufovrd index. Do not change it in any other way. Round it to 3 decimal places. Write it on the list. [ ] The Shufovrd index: 3.198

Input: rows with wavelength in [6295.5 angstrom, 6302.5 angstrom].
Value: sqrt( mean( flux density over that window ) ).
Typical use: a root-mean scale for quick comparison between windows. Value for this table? 1.88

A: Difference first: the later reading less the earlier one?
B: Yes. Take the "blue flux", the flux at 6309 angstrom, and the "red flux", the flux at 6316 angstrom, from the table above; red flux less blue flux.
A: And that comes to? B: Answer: -0.14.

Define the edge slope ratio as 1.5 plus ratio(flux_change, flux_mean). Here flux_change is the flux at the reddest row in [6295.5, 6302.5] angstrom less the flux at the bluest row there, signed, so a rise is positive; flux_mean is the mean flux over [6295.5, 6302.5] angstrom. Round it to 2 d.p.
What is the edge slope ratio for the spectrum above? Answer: 1.45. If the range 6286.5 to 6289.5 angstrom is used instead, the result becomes 1.49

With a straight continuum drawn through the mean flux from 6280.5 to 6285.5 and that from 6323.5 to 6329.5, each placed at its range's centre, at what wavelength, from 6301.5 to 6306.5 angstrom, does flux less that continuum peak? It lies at 6302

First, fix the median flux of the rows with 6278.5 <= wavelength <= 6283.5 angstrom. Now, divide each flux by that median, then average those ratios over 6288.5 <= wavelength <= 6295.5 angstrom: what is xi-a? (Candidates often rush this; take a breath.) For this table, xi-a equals 0.99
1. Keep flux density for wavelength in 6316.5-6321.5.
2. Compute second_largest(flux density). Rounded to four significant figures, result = 3.295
